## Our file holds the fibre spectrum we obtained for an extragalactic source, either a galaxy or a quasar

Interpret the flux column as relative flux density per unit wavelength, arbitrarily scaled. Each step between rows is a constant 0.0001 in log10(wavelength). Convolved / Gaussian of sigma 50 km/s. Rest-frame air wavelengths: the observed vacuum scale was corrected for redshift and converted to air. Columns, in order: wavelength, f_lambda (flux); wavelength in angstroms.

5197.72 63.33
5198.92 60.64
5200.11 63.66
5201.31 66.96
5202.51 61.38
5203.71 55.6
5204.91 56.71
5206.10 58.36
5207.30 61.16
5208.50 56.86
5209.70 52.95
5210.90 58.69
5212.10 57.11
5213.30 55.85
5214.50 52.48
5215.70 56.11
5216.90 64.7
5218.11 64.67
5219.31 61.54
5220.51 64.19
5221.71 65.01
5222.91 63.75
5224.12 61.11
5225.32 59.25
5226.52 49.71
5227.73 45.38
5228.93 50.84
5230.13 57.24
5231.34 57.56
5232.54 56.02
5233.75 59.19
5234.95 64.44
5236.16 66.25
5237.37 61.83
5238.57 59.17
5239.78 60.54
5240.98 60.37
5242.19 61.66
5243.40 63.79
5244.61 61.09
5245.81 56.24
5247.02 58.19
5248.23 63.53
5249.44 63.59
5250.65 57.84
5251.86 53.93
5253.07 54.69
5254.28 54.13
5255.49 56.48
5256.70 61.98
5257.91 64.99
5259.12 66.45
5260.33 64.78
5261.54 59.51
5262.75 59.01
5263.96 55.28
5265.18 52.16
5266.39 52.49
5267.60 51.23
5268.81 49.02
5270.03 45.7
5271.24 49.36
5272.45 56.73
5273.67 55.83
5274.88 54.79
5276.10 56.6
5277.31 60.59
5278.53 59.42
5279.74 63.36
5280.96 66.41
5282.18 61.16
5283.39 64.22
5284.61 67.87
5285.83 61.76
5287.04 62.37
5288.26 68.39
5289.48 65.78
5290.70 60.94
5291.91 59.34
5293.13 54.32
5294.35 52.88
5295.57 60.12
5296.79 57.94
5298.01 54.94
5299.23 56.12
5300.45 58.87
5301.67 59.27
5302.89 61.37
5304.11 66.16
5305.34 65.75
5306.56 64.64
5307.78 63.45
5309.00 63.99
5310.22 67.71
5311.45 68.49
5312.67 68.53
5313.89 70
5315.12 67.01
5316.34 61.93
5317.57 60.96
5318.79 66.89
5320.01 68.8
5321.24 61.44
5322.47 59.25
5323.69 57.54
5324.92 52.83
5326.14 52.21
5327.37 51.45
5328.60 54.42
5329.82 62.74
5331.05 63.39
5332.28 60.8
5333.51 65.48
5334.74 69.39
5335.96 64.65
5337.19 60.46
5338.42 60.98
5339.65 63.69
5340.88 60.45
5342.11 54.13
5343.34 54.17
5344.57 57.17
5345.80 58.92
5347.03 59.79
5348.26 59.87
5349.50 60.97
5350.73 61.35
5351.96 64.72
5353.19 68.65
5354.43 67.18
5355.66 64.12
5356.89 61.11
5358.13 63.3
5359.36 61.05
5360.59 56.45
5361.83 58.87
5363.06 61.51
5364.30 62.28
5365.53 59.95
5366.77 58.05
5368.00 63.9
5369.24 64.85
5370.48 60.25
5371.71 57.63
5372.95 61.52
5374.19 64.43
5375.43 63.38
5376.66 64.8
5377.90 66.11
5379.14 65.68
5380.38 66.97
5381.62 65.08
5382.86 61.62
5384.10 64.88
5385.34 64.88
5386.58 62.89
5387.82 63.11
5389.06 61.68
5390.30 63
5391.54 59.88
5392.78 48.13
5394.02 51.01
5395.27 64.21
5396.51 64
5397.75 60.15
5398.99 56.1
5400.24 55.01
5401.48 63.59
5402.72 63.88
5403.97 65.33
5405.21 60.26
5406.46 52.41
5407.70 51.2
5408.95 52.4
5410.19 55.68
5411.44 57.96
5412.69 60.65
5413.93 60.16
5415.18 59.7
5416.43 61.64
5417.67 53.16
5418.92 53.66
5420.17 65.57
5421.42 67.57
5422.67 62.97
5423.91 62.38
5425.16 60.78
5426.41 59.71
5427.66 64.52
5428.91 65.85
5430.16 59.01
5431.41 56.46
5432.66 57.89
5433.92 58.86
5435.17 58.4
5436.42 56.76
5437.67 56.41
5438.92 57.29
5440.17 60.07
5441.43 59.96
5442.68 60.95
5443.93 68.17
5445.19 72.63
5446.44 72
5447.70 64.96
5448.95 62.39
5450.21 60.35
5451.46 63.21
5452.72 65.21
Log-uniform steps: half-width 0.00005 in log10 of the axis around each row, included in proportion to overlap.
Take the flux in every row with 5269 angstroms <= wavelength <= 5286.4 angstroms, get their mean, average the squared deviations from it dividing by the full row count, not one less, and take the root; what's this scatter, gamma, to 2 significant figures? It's 6.0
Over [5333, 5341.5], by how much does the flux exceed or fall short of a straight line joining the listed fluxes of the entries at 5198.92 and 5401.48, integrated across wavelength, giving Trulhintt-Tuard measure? 8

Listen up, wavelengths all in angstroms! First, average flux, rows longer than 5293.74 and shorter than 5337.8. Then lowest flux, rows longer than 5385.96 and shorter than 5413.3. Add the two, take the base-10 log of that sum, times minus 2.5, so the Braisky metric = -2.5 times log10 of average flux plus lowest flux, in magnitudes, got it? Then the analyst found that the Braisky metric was -5.10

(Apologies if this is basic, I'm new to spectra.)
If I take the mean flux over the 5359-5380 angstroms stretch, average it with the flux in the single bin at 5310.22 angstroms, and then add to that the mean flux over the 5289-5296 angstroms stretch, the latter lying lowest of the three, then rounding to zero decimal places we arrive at 124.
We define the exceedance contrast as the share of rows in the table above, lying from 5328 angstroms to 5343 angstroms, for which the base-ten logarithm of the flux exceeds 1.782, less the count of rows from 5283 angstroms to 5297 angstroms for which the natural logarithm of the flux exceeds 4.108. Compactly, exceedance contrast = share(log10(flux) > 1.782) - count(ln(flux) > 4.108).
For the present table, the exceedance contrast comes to -6.3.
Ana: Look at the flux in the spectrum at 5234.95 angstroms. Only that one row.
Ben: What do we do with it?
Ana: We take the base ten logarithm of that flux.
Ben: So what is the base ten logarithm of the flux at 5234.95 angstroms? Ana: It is 1.81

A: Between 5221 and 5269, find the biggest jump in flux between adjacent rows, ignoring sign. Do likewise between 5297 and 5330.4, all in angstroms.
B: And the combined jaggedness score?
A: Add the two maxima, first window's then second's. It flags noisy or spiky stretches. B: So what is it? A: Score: 17.9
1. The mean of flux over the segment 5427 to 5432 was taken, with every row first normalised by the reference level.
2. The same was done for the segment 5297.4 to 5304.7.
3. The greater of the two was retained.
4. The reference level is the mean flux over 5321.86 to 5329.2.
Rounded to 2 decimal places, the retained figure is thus 1.13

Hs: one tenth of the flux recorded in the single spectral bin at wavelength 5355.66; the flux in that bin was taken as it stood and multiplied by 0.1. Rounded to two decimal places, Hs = 6.41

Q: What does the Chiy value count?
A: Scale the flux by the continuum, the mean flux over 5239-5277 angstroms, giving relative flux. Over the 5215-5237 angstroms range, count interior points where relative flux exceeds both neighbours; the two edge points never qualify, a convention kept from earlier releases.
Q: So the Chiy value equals 3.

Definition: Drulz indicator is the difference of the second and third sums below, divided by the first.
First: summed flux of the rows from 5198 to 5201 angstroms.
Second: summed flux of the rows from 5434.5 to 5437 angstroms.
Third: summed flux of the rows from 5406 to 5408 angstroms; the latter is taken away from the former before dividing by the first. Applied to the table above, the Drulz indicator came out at 0.09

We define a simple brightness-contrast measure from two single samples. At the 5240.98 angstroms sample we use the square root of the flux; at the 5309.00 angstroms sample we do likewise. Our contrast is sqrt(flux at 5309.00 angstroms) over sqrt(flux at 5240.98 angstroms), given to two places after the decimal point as 1.03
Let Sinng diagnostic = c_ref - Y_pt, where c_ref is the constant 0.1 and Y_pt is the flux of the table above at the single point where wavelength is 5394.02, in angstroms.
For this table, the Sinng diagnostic -50.9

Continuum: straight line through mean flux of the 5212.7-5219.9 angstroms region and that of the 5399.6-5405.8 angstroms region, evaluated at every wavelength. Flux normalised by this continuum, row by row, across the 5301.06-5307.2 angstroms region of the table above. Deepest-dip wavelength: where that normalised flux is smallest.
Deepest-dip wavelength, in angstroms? 5301.67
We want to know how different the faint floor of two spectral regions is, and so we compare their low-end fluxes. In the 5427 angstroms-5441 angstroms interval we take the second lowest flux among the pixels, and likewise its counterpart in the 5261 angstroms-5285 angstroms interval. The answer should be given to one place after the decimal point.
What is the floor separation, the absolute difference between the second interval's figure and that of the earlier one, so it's 7.4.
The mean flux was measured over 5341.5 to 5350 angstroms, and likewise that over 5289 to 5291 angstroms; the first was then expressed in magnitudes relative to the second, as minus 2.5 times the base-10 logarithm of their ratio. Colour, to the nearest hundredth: 0.10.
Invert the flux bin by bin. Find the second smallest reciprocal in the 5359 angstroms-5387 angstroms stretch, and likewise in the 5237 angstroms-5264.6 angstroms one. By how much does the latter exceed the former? 0.0003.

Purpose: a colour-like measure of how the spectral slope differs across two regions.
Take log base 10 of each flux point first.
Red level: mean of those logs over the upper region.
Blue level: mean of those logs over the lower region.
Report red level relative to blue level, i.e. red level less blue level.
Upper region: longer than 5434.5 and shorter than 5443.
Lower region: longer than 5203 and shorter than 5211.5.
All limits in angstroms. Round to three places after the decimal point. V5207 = 0.010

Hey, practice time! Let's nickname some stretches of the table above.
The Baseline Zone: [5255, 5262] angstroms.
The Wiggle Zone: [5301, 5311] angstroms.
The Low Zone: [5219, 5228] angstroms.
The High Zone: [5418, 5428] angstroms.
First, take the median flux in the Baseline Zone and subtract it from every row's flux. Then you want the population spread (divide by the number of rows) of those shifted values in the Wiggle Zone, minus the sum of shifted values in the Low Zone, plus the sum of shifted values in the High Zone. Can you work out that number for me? 30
